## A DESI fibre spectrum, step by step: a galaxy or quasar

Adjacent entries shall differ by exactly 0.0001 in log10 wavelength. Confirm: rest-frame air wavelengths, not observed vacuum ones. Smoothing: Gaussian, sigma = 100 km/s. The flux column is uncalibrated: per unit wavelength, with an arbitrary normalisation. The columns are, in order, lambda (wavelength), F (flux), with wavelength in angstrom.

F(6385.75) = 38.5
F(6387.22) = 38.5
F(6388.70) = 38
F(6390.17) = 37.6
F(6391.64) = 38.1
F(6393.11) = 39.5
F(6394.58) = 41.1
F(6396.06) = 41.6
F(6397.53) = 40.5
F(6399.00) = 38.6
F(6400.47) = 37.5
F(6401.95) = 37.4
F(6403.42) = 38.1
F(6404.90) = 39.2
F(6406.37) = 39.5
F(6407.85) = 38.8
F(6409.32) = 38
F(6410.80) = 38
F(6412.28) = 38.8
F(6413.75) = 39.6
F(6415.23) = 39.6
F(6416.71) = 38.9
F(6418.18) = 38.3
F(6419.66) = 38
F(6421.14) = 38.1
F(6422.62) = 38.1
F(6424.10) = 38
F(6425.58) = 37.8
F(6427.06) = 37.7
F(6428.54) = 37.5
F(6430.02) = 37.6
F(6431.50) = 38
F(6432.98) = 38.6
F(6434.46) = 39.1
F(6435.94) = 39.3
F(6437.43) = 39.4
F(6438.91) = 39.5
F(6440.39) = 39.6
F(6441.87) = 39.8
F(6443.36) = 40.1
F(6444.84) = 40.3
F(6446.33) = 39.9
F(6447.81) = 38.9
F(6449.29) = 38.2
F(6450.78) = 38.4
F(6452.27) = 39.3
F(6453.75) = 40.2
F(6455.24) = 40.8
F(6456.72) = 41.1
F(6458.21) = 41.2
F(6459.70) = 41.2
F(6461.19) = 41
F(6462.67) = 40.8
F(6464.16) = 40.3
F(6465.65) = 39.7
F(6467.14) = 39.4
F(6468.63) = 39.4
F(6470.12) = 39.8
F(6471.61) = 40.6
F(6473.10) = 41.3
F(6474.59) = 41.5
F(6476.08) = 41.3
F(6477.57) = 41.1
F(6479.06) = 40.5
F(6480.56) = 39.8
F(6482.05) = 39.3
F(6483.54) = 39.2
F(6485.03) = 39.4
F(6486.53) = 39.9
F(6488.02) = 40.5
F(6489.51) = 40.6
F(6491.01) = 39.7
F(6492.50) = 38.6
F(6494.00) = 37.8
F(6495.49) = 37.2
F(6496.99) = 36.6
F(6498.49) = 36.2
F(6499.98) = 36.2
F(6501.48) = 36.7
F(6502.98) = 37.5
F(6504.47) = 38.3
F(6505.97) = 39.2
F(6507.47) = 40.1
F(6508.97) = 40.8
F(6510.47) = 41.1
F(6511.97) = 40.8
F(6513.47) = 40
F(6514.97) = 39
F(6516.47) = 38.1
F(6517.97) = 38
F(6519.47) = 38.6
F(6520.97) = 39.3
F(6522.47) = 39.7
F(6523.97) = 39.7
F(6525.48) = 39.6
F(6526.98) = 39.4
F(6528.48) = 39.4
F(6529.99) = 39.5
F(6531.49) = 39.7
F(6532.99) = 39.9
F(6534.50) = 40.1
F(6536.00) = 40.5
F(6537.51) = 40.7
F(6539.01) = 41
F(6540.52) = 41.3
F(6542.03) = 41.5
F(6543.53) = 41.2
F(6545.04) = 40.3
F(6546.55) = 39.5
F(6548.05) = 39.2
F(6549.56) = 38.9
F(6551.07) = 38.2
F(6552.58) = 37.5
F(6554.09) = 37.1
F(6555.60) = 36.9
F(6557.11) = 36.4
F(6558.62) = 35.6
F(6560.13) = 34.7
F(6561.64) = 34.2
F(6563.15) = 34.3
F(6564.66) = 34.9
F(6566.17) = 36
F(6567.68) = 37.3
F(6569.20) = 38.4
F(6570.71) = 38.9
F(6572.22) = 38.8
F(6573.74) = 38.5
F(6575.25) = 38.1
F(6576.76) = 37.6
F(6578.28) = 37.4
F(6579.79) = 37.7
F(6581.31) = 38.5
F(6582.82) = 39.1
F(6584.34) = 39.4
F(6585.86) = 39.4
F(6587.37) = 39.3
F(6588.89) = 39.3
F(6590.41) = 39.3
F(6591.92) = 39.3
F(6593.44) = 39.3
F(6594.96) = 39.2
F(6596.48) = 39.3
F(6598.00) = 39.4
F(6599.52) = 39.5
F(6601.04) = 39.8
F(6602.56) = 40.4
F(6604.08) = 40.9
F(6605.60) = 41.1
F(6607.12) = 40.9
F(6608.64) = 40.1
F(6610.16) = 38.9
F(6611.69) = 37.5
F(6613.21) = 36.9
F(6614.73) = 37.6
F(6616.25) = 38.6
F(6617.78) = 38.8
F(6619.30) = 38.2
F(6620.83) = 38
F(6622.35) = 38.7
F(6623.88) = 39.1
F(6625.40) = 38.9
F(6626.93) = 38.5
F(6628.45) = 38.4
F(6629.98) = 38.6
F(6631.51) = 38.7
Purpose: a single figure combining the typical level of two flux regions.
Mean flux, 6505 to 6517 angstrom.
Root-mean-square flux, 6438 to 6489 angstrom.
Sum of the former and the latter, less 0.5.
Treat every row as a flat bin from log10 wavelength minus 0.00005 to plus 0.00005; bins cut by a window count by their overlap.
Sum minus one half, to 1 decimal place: 79.5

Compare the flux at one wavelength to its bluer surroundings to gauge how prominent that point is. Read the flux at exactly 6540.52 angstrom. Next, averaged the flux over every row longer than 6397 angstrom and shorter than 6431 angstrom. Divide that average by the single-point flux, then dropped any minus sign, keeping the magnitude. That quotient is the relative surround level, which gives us 0.93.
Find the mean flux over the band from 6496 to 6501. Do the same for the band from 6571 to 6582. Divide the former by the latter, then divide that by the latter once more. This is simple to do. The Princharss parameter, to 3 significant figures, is 0.0250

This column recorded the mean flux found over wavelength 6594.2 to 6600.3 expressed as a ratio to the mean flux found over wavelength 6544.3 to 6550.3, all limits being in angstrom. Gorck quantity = 1.00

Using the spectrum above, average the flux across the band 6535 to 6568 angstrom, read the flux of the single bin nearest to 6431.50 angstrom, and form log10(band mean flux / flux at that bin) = 0.001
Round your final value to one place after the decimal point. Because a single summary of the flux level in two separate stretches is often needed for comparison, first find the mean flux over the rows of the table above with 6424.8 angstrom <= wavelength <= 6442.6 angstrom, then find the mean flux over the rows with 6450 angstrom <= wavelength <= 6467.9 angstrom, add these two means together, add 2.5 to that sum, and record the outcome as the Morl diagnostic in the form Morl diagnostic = 81.4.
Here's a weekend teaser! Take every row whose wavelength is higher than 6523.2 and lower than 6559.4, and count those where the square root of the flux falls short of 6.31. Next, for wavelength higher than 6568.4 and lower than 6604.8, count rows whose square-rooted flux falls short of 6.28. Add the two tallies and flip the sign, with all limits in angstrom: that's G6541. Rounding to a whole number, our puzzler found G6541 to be -35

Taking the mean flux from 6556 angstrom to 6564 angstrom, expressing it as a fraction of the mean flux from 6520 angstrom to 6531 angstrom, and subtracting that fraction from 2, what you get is 1.11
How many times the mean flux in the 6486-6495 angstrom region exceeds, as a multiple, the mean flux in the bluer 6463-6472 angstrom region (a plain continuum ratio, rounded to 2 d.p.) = 0.99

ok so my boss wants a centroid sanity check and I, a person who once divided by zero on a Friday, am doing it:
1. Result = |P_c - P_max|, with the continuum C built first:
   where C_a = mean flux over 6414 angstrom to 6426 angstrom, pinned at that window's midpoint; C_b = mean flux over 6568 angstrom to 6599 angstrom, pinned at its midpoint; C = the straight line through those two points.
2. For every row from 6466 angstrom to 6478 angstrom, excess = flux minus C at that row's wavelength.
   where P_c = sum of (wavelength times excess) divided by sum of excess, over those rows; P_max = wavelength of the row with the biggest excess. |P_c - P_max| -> 1.0 angstrom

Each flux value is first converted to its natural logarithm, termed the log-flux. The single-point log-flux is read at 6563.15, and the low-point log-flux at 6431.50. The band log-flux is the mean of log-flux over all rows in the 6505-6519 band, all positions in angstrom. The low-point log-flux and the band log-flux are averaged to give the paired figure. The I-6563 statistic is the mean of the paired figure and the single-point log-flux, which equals 3.60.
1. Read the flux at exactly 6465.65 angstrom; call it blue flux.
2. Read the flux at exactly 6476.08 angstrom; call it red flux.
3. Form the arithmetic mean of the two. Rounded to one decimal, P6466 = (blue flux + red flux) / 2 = 40.5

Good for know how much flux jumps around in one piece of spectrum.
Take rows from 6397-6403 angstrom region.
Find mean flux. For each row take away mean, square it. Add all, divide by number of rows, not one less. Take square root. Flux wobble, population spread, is 1.2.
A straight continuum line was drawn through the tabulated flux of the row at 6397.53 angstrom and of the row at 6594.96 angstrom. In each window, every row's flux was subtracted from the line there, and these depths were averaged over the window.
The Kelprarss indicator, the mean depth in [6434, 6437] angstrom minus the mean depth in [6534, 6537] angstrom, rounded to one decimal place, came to 1.8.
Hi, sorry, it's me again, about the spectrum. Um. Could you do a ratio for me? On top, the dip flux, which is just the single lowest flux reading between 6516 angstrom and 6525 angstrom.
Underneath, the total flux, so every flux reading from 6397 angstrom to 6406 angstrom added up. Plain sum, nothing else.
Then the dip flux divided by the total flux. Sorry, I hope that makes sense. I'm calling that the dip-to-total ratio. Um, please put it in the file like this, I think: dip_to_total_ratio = 0.16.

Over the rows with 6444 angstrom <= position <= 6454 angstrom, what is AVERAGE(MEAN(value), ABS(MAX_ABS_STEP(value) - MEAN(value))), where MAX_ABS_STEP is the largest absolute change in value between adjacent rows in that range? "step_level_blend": 38.8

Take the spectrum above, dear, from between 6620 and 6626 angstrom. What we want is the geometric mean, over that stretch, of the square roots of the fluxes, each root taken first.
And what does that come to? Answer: 6.22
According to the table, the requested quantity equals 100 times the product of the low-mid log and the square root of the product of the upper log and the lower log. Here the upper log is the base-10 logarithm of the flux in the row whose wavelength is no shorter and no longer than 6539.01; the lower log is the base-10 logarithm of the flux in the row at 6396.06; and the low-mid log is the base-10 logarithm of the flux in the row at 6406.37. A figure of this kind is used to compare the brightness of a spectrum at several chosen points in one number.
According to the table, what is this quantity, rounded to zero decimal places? 258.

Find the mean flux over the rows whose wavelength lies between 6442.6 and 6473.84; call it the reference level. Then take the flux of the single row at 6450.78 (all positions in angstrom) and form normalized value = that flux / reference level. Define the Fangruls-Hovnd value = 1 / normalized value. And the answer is 1.04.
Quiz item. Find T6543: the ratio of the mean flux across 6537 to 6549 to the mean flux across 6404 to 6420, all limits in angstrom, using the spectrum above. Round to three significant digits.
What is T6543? 1.05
